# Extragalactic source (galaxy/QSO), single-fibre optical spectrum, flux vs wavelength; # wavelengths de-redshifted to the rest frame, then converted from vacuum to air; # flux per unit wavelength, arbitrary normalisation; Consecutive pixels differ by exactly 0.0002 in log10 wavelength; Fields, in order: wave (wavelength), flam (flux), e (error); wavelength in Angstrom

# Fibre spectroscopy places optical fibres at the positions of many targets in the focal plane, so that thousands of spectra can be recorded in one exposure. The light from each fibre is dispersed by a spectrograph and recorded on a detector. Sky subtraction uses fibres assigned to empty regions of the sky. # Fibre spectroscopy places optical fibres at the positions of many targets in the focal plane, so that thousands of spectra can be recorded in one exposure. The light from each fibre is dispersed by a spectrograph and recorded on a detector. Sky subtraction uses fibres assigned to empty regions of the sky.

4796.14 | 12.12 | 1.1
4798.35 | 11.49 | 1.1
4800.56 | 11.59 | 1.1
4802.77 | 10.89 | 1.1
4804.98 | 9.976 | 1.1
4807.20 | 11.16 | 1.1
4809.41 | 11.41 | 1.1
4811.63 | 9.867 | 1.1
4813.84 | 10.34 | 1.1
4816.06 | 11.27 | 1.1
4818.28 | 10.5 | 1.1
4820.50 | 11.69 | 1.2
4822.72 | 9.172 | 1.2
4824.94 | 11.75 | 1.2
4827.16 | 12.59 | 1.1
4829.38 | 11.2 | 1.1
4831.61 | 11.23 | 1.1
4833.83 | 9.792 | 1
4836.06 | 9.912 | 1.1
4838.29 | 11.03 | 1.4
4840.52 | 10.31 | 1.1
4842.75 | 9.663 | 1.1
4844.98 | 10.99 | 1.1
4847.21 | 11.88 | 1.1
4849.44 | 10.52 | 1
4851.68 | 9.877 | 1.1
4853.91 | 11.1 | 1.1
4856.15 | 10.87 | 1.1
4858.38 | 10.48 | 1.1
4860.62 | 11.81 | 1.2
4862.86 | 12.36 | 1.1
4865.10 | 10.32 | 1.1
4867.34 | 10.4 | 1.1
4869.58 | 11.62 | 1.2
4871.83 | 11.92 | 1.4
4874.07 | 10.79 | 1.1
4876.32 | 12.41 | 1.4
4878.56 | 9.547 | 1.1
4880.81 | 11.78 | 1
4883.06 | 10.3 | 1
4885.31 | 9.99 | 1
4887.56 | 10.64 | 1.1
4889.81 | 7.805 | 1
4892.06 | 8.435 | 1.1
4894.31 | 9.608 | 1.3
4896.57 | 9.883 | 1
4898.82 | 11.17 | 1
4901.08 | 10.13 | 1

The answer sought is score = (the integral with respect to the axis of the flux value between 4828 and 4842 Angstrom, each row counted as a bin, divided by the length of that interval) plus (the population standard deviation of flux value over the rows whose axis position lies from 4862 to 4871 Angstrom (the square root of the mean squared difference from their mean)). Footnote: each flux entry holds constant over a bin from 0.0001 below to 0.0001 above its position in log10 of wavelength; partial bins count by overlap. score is 11.4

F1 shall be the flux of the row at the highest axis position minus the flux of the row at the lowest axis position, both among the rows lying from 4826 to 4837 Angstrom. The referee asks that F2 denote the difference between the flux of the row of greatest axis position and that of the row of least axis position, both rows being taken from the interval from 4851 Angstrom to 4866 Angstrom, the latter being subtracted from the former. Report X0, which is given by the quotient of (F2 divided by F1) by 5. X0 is -0.03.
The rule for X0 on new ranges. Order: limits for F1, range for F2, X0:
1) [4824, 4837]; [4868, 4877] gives -0.09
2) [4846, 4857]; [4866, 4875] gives -0.08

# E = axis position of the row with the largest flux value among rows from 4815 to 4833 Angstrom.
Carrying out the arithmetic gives 4827.16 Angstrom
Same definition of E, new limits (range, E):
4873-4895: 4876.32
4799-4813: 4800.56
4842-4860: 4847.21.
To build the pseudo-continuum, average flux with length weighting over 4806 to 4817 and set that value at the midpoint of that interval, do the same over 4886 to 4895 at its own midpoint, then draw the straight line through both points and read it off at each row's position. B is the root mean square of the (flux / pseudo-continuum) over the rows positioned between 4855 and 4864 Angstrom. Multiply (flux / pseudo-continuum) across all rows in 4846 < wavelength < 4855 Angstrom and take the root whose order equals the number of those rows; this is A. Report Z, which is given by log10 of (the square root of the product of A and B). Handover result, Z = 0.051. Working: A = 1.08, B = 1.17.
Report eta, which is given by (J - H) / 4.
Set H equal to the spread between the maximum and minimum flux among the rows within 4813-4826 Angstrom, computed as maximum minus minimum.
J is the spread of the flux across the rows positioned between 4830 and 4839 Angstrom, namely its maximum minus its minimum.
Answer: -0.3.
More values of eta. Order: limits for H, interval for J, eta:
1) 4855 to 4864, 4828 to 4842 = -0.1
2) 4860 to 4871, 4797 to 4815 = -0.1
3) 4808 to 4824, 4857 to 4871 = -0.1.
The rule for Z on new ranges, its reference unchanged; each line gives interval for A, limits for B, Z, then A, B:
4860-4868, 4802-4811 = 0.030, 1.15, 1.00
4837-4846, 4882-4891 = 0.018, 1.03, 1.05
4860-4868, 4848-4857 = 0.045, 1.15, 1.07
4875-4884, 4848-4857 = 0.048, 1.17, 1.07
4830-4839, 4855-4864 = 0.037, 1.02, 1.17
